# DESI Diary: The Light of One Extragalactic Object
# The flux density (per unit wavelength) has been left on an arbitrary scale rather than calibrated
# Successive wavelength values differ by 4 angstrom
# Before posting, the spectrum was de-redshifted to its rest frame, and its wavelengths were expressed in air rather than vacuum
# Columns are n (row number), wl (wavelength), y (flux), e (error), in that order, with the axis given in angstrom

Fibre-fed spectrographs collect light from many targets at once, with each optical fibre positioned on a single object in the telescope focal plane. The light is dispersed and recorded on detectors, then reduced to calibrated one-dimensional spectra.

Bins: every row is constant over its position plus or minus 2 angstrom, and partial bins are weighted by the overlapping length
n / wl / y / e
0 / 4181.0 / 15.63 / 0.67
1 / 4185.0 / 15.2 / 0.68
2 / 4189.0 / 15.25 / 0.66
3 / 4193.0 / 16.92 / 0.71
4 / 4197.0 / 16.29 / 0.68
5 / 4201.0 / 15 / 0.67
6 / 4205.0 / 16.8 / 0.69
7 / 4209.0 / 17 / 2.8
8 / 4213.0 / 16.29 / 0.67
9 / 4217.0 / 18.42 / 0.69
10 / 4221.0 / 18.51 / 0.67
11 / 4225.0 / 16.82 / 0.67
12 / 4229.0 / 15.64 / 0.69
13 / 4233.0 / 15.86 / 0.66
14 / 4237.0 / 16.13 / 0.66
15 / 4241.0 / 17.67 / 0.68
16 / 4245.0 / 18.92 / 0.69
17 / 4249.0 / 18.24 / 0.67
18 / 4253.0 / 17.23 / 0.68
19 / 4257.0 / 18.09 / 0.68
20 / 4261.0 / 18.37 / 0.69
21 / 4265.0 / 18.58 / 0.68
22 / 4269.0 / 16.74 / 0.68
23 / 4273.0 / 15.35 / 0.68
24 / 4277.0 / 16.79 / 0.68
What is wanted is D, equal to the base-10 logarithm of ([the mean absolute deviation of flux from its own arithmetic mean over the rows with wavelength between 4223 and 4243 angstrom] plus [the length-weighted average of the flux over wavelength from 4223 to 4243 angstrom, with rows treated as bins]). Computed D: 1.23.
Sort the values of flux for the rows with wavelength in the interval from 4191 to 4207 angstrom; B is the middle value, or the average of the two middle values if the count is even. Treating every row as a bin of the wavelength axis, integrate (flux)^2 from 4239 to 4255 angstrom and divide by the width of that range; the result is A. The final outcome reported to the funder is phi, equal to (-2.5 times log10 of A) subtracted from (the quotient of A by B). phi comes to 25.9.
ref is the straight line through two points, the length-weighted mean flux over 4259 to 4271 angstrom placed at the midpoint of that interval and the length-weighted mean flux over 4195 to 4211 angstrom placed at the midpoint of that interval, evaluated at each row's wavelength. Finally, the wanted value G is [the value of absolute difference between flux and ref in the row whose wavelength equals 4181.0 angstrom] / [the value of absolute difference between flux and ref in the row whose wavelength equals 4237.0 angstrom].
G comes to 0.1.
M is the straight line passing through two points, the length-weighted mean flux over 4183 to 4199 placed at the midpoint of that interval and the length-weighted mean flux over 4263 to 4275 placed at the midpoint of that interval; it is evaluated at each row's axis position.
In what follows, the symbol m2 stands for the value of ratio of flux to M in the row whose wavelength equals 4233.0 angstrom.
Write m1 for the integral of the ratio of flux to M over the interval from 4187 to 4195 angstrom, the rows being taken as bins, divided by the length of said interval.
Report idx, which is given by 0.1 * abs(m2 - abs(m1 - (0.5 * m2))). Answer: 0.044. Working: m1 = 1.01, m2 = 0.96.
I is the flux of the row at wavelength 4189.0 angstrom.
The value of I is 15.25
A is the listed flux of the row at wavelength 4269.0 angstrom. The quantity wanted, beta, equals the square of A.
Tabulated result 280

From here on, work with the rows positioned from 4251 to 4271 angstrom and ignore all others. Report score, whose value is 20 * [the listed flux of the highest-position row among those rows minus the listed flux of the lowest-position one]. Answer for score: -10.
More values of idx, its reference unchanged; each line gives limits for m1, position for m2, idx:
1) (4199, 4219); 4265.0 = 0.062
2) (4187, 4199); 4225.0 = 0.053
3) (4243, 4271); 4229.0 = 0.035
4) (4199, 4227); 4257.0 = 0.057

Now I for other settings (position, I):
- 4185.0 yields 15.2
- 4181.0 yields 15.63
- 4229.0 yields 15.64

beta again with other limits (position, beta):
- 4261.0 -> 337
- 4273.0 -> 236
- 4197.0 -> 265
